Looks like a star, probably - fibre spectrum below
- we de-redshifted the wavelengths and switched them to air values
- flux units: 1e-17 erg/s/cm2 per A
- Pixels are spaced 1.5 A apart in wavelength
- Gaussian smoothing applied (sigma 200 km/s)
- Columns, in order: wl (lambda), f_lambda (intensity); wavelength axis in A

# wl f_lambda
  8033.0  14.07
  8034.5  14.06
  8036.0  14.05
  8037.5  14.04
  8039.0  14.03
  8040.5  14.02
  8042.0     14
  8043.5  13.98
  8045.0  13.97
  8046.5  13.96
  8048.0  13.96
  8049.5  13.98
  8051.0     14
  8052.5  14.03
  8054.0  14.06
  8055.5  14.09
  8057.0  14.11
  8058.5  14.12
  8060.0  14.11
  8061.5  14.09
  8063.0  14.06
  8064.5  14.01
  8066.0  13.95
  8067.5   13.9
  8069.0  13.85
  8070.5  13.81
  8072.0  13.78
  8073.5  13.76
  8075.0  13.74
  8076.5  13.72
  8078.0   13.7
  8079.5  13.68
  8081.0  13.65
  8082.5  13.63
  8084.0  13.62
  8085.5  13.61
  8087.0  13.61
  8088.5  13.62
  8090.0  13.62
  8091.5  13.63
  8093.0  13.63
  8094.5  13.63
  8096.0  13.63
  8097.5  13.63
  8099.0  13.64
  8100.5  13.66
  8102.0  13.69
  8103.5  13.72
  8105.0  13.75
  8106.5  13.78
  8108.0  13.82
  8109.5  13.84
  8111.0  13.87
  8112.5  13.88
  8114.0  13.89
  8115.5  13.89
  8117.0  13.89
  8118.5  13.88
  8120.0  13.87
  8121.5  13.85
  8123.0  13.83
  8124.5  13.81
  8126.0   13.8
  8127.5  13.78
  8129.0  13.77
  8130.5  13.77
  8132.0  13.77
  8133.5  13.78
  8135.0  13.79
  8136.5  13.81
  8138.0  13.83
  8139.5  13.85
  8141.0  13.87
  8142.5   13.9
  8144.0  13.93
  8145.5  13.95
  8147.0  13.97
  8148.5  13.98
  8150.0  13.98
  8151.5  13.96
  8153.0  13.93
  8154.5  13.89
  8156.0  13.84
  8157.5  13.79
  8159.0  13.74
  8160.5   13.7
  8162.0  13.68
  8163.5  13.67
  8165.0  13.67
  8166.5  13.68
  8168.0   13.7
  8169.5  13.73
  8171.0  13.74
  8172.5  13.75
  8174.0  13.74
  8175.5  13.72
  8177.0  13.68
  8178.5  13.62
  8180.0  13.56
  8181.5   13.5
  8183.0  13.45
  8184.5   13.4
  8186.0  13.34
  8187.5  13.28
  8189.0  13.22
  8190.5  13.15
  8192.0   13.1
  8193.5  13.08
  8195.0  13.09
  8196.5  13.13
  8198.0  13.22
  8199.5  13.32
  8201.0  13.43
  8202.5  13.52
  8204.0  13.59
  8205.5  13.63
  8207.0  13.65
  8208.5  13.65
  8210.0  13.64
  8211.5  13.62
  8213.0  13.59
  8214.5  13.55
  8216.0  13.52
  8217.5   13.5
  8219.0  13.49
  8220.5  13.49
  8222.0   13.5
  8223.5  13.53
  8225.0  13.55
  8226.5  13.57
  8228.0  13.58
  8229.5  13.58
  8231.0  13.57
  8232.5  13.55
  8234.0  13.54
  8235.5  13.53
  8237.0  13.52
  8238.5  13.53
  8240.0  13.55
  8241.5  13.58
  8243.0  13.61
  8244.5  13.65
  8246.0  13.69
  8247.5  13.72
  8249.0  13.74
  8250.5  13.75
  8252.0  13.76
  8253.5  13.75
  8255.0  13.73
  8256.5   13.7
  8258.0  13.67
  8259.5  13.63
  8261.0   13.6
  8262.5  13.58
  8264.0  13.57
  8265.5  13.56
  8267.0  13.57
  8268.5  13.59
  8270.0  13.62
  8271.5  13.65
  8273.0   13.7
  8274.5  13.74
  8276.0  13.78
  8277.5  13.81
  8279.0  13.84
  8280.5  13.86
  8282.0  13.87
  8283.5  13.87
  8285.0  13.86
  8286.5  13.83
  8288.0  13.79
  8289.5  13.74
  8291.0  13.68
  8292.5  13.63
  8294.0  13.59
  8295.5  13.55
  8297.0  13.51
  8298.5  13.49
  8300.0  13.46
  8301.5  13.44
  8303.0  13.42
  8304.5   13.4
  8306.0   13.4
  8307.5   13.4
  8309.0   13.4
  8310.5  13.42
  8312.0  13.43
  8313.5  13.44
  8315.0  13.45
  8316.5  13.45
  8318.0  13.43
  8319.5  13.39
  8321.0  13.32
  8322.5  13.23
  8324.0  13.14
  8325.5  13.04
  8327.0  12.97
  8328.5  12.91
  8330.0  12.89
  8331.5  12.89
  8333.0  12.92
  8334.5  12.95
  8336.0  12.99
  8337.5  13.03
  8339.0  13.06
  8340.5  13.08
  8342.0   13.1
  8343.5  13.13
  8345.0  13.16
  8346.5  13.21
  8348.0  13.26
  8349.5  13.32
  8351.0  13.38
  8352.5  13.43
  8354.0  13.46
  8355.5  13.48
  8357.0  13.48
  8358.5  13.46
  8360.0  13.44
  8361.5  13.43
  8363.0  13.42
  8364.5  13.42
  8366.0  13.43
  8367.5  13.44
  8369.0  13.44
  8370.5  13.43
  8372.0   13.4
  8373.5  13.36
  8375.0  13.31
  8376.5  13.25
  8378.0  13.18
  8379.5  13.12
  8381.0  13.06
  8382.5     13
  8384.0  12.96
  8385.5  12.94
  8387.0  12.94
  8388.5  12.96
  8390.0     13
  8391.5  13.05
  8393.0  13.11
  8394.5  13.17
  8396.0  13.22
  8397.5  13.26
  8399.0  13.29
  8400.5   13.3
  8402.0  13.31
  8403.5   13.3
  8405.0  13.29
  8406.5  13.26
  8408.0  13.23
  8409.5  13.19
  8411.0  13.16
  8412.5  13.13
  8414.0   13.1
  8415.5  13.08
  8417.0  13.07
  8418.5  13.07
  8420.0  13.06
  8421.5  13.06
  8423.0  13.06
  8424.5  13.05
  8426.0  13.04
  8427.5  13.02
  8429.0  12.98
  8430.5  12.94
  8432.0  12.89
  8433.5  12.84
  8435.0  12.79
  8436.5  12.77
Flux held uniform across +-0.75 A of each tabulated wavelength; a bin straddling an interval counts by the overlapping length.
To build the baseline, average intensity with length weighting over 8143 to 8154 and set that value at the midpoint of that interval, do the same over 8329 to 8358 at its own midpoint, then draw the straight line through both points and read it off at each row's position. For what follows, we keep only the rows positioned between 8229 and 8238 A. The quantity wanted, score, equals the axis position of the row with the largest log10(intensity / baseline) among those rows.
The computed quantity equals 8229.5 A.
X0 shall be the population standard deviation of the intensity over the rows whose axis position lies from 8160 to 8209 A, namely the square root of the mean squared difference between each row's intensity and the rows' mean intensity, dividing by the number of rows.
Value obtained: 0.22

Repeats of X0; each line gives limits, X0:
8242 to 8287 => 0.10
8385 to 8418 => 0.12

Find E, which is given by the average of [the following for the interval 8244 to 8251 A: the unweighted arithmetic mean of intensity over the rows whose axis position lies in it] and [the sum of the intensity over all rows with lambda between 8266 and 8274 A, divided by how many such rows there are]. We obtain 13.67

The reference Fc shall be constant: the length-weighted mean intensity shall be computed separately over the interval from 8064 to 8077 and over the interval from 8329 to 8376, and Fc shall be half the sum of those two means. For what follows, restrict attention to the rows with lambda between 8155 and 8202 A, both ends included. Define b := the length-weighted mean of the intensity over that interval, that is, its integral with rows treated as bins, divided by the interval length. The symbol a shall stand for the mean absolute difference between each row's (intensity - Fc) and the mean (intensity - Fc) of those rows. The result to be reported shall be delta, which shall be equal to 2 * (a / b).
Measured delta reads 0.032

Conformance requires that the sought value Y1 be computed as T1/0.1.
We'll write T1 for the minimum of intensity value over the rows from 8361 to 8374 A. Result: 134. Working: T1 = 13.36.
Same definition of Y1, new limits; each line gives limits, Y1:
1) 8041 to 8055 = 140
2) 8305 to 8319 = 134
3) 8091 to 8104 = 136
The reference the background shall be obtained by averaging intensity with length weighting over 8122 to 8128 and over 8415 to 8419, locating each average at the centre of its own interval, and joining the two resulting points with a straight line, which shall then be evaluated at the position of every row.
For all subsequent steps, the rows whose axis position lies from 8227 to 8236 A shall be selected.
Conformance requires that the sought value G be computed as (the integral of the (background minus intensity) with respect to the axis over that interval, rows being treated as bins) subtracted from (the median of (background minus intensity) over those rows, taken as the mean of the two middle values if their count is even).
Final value 0.2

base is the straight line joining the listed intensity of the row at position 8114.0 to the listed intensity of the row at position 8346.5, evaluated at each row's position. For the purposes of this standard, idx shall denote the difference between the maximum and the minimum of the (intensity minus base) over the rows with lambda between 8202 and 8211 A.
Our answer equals 0.15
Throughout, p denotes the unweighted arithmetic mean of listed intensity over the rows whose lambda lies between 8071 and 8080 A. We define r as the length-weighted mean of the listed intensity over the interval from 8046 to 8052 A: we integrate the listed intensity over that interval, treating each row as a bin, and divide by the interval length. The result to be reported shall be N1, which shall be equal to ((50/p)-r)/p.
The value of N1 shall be -0.75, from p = 13.7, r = 14.0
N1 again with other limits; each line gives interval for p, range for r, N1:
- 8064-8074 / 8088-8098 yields -0.72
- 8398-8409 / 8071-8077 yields -0.75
